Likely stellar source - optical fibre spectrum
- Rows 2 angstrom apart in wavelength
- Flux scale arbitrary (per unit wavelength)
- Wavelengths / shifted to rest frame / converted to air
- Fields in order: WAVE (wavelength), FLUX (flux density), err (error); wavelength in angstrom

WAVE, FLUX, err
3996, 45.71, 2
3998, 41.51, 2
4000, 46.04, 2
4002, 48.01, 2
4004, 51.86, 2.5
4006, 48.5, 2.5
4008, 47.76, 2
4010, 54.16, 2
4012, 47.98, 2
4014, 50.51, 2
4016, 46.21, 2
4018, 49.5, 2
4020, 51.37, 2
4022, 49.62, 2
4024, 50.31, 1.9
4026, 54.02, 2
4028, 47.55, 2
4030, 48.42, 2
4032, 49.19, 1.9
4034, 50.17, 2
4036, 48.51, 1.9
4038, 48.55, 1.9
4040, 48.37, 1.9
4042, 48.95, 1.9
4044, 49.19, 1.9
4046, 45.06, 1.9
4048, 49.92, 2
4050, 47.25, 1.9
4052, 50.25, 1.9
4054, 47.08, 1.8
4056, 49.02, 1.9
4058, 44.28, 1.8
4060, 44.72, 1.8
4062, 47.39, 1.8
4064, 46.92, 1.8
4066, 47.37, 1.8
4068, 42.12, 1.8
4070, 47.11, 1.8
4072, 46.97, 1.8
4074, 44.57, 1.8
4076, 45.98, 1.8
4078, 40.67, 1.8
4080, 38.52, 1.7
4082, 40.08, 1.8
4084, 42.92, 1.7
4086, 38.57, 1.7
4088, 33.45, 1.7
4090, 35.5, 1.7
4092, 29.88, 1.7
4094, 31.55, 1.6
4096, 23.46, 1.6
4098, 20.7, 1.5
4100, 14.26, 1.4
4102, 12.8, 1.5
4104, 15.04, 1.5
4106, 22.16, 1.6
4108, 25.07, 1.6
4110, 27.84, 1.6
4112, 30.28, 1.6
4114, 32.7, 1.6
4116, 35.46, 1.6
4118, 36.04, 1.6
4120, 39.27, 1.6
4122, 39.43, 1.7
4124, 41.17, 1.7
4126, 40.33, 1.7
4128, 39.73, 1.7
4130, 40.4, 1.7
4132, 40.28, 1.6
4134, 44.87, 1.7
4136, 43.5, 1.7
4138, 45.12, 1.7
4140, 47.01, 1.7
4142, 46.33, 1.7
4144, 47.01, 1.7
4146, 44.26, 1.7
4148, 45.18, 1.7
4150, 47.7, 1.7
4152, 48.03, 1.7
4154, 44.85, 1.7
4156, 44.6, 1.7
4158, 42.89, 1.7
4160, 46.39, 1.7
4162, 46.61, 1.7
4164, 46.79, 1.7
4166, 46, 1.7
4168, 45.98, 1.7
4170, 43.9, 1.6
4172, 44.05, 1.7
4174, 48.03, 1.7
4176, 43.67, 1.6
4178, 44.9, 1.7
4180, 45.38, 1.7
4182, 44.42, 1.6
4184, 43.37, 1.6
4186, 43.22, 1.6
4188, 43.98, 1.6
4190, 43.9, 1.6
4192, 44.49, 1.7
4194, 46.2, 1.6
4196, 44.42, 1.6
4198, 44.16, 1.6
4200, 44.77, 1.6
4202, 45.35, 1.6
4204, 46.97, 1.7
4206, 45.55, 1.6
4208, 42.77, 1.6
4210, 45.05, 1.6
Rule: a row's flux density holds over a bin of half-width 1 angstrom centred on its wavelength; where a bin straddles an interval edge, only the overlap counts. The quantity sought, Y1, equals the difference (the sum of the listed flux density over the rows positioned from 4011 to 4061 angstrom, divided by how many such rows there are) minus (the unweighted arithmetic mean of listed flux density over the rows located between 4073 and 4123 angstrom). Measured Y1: 17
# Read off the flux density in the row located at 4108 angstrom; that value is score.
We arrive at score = 25.07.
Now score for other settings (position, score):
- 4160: 46.39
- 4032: 49.19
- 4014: 50.51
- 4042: 48.95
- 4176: 43.67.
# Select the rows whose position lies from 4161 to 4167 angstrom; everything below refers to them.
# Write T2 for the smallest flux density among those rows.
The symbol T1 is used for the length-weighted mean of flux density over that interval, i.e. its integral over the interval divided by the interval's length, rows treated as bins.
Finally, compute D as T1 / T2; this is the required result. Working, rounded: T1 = 46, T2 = 46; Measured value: 1.01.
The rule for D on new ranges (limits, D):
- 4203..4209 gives 1.05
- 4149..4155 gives 1.04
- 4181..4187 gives 1.01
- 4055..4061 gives 1.04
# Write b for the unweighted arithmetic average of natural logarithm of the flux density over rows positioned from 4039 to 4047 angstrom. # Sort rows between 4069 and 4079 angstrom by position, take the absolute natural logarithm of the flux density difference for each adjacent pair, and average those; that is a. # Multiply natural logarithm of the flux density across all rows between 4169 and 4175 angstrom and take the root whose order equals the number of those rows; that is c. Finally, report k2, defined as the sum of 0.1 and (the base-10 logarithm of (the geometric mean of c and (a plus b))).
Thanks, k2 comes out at 0.687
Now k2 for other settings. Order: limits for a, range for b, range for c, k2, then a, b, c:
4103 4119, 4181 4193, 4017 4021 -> 0.693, 0.12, 3.78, 3.92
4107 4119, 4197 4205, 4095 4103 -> 0.621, 0.07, 3.81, 2.84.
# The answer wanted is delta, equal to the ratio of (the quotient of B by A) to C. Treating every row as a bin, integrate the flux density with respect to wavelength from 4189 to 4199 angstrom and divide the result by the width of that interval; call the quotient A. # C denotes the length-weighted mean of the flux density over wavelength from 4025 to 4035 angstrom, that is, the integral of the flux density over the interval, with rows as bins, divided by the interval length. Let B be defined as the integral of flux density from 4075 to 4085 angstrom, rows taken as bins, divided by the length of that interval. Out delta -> 0.019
